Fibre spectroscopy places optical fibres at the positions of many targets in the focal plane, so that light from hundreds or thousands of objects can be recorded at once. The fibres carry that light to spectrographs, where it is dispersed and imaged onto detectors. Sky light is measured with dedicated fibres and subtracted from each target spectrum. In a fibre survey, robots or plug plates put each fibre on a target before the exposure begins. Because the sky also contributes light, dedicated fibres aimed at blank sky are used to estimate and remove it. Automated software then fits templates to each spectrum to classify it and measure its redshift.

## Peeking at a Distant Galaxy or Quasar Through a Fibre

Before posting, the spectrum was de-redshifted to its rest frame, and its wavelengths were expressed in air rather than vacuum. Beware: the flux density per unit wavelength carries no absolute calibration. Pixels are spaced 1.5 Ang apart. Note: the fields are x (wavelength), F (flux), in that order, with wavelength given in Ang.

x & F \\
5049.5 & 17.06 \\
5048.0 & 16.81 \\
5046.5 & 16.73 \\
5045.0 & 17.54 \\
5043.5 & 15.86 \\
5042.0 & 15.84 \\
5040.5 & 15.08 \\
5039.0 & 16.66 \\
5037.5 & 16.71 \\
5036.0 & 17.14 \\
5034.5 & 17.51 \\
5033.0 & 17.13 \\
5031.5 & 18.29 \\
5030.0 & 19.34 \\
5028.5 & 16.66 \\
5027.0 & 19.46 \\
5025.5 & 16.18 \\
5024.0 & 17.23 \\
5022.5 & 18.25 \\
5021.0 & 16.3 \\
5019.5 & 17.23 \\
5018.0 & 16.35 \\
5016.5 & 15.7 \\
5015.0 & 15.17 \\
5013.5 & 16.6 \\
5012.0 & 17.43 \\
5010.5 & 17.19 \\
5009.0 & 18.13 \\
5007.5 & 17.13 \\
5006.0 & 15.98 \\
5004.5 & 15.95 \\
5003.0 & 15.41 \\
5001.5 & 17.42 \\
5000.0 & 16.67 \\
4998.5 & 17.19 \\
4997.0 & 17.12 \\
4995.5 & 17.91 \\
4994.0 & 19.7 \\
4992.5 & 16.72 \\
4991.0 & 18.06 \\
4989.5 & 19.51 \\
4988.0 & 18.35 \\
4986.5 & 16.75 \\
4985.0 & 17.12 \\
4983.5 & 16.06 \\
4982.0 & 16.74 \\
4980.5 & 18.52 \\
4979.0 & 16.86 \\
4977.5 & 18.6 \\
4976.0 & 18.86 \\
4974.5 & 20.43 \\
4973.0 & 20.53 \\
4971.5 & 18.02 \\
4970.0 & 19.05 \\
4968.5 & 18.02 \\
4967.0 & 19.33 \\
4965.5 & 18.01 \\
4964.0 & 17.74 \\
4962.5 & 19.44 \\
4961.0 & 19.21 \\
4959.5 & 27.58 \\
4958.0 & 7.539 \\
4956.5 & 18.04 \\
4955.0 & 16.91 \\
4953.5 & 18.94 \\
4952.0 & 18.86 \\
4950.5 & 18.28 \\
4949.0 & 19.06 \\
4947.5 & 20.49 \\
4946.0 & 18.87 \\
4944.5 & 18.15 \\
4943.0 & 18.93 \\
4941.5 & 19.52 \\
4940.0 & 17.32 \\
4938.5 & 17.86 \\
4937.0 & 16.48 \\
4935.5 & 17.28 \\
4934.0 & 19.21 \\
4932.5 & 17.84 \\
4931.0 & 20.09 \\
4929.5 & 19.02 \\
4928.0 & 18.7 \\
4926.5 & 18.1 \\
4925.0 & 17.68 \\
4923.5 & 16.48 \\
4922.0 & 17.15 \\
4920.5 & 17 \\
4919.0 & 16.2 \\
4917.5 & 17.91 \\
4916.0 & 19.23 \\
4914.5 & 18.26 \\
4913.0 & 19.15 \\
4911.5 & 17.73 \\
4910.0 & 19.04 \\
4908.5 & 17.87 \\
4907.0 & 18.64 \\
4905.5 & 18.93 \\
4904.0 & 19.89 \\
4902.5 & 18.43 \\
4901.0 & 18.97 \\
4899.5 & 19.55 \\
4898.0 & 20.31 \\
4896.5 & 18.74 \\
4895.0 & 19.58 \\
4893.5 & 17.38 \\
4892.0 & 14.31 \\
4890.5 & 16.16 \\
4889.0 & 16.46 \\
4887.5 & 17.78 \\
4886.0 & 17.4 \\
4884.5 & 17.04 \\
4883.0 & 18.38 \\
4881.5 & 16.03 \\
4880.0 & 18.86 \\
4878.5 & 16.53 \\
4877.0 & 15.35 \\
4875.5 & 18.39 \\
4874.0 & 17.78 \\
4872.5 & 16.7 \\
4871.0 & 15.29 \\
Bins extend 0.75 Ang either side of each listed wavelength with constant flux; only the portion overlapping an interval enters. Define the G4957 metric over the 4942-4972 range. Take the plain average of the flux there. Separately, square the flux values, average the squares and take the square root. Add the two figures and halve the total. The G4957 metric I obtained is 18.7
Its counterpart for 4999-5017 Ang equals 16.6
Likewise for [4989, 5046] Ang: 17.1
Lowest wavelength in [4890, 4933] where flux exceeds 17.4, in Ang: 4895.0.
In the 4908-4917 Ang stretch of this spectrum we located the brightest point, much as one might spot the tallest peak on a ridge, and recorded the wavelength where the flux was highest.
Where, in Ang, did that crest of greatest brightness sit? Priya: 4916.0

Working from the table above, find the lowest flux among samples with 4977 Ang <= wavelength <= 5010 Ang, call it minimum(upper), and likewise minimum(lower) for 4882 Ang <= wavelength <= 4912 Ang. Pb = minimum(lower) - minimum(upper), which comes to -1.1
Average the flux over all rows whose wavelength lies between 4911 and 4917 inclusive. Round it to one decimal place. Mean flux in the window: 18.6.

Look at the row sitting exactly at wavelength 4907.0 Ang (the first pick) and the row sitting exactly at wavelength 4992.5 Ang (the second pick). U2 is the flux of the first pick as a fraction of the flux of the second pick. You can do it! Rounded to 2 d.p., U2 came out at 1.11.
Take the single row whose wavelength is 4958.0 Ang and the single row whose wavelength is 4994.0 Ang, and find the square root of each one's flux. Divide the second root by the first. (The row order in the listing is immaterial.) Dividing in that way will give 1.62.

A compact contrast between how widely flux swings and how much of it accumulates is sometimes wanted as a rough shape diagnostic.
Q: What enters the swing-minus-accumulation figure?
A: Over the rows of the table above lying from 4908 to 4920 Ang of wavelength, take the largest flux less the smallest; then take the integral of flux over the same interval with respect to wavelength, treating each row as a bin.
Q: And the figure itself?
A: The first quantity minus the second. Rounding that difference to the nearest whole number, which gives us -215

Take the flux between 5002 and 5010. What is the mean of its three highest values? 17.1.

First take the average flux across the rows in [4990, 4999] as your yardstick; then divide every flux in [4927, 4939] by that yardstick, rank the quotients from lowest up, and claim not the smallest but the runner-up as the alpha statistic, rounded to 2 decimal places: 0.97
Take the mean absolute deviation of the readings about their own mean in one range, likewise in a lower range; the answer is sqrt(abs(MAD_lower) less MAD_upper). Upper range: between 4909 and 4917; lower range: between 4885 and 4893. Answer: 0.63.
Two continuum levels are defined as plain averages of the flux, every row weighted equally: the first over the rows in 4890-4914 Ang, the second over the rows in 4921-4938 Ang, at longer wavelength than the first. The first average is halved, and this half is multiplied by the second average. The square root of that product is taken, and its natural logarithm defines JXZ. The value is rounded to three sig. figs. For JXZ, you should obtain 2.56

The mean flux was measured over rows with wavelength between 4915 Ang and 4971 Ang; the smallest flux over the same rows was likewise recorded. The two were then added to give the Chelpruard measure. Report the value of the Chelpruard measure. 25.8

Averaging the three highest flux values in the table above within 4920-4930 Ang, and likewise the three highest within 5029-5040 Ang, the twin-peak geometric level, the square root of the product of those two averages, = 18.5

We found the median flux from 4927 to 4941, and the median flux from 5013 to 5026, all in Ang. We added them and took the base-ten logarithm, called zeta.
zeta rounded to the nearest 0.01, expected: 1.53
